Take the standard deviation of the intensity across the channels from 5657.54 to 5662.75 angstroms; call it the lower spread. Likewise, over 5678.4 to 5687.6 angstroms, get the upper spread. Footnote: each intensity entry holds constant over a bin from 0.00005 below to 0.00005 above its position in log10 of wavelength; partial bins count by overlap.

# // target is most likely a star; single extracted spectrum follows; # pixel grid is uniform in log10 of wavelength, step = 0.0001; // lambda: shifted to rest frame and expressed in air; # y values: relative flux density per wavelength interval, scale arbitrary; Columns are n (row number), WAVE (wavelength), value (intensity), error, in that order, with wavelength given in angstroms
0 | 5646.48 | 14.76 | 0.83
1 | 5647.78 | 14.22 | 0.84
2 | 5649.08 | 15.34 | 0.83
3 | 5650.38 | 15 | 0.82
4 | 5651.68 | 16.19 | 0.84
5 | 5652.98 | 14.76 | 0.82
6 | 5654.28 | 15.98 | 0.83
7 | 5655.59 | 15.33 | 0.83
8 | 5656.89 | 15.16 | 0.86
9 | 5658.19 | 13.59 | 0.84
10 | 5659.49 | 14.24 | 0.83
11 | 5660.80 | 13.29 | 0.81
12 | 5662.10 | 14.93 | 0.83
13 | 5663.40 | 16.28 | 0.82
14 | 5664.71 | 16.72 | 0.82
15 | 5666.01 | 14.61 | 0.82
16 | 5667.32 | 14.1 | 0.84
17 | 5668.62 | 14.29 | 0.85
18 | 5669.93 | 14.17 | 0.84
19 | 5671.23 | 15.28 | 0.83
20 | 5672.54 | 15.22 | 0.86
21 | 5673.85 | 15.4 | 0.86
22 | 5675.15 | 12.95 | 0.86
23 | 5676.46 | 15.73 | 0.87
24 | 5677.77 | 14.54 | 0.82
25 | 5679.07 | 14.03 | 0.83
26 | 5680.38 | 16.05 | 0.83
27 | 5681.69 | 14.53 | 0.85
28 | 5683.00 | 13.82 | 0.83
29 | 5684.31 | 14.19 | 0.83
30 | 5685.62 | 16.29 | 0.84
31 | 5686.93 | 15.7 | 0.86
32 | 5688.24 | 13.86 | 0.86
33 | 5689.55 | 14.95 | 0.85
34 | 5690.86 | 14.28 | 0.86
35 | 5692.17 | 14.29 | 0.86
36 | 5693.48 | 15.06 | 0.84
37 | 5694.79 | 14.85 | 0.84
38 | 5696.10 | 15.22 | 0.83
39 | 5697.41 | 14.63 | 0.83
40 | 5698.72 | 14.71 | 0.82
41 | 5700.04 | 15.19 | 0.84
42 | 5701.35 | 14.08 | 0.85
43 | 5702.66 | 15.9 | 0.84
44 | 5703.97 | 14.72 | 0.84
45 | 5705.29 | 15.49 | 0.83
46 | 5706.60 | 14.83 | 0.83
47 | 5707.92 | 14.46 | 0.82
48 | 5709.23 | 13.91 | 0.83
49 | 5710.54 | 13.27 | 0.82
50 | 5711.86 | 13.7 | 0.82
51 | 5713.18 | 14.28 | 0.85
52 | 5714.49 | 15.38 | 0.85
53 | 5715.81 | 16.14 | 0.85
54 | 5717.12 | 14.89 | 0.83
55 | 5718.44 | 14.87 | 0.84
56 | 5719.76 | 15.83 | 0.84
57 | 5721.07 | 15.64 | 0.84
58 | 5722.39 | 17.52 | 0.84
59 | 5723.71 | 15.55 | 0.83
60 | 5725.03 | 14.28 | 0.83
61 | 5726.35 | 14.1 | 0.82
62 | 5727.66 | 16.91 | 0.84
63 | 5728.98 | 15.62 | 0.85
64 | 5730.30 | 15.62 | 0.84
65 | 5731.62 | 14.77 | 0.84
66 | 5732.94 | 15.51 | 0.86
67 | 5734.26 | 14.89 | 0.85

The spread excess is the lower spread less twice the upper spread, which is -1.3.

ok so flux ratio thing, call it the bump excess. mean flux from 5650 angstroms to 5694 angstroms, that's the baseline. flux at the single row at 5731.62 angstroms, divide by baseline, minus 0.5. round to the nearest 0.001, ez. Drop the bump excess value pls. 0.495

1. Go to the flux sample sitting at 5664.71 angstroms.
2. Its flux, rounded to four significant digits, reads 16.72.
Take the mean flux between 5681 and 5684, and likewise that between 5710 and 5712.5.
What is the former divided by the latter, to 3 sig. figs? 1.05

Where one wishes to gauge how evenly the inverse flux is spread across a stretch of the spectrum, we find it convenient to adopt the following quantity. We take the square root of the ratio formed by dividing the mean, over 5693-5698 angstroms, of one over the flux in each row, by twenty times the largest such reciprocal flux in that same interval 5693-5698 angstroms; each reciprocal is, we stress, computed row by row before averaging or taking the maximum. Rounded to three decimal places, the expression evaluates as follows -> 0.221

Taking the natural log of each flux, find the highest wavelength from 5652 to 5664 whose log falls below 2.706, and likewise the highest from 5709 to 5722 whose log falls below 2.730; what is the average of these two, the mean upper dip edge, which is 5690.3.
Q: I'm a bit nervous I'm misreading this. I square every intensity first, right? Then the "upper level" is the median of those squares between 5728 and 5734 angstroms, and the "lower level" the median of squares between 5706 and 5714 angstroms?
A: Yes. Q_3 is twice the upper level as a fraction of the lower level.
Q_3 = 2.44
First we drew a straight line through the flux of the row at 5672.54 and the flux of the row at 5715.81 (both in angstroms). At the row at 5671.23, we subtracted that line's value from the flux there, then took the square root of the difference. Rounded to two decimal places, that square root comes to 0.30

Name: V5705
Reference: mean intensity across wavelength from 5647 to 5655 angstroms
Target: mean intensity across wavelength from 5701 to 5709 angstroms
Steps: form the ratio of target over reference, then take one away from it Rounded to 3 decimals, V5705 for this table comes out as -0.022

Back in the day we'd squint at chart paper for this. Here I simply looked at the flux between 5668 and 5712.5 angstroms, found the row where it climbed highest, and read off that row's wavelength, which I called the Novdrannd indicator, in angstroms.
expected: 5685.62 angstroms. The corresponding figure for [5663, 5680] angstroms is 5664.71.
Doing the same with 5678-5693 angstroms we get 5685.62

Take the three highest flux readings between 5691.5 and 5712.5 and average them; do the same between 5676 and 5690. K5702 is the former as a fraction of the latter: 0.97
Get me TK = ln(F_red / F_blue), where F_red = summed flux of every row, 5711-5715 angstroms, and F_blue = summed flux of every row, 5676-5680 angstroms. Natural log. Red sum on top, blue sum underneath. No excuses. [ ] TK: -0.02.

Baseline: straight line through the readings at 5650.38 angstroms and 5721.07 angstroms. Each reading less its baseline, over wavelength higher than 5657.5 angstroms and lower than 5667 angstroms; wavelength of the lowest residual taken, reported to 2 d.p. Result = 5660.80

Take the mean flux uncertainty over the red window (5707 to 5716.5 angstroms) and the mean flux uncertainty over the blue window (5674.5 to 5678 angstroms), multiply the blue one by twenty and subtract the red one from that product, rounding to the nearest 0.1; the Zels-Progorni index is 16.2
